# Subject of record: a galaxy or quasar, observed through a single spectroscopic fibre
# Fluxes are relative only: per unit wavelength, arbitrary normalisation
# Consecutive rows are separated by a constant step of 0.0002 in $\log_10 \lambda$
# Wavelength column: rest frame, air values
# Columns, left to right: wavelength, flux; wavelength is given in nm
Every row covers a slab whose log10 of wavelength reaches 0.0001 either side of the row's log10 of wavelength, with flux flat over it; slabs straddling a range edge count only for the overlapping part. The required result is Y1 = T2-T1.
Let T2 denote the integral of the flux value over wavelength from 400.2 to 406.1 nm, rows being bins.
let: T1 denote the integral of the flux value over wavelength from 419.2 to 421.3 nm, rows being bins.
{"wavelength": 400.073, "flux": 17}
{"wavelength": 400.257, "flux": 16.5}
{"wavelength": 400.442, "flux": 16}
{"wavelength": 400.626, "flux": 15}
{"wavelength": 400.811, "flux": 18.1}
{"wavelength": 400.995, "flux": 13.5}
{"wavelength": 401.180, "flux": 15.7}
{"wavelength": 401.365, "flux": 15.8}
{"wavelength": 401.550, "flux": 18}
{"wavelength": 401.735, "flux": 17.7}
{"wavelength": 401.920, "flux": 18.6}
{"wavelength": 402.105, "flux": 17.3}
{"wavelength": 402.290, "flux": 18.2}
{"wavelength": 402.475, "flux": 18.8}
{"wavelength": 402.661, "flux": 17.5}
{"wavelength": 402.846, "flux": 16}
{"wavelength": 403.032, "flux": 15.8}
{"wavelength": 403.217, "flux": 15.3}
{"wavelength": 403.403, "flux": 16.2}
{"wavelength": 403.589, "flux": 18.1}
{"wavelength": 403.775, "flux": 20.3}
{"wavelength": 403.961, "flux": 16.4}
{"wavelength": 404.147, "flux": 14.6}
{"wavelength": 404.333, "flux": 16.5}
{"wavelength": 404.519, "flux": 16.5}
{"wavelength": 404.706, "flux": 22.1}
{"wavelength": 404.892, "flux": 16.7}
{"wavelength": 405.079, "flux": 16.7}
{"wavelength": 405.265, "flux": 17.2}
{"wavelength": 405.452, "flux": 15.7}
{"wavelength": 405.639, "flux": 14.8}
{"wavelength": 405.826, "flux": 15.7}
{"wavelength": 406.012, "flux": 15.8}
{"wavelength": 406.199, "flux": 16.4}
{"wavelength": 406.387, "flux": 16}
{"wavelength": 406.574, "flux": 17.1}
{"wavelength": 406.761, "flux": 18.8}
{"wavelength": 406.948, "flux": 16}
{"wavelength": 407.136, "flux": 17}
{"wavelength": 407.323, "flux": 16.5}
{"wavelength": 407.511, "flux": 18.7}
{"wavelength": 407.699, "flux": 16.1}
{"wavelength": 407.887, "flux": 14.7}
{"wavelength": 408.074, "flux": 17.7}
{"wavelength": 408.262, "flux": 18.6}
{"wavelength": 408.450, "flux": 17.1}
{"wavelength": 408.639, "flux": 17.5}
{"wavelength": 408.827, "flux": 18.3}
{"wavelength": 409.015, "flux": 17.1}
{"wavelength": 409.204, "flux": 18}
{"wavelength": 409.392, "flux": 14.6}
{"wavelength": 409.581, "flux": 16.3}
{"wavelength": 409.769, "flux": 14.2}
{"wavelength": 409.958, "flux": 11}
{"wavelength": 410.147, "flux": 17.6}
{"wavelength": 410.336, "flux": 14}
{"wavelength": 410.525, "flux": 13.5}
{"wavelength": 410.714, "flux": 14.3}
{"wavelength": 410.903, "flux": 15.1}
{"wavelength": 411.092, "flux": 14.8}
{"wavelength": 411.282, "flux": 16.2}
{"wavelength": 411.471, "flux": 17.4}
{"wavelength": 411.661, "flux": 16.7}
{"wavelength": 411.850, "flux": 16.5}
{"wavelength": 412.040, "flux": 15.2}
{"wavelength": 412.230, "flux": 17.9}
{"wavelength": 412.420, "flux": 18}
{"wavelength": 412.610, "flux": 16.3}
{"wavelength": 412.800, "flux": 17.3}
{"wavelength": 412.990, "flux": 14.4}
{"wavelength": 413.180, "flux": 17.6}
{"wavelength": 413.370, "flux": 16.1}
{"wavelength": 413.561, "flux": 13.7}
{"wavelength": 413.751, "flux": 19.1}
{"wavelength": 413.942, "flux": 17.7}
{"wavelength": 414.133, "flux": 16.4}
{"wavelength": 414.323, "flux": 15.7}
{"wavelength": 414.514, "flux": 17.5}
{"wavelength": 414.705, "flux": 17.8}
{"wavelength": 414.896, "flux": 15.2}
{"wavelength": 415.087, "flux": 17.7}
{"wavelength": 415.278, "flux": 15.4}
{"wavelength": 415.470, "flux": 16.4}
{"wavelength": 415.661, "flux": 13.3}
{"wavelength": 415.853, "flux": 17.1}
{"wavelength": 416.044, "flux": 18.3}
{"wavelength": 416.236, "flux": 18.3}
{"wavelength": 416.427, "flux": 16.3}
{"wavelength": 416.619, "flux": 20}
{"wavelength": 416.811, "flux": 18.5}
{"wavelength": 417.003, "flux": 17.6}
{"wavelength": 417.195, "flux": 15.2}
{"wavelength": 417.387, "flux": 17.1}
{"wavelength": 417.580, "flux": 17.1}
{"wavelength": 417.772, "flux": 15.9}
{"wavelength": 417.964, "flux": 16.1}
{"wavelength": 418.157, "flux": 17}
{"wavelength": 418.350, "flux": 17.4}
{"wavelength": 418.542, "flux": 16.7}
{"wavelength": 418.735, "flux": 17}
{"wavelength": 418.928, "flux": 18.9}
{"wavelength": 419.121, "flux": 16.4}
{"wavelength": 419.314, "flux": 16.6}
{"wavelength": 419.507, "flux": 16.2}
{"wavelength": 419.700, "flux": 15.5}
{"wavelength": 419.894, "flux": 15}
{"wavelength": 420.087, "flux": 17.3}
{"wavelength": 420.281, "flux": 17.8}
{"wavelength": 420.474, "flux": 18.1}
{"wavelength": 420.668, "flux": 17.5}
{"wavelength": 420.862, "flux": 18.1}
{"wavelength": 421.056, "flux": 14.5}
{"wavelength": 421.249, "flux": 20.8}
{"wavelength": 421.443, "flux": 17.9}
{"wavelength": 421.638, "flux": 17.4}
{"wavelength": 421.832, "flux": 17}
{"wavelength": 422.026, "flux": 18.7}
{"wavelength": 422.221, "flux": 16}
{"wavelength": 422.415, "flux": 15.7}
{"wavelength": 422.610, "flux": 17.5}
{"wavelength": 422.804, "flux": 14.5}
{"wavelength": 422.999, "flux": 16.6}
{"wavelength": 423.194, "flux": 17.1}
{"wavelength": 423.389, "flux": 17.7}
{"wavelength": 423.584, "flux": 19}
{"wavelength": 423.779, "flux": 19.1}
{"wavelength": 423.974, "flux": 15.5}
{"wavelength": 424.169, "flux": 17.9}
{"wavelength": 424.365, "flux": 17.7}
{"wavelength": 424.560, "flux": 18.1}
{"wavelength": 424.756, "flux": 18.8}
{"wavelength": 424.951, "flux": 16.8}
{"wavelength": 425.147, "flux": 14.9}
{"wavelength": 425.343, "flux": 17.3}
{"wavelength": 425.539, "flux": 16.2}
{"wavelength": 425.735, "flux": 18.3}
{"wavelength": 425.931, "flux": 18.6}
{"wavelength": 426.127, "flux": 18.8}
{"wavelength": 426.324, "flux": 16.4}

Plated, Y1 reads 63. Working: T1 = 36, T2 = 99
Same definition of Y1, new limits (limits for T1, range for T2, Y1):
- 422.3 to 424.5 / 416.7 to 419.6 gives 11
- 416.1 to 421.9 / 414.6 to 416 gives -77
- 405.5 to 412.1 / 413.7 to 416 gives -68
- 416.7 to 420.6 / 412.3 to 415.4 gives -14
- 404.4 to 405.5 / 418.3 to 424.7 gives 91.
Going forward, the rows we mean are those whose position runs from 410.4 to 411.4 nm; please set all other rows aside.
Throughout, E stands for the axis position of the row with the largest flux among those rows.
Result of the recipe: 411.282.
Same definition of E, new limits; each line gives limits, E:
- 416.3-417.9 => 416.619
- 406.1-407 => 406.761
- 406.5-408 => 406.761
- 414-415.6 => 414.705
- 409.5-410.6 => 410.147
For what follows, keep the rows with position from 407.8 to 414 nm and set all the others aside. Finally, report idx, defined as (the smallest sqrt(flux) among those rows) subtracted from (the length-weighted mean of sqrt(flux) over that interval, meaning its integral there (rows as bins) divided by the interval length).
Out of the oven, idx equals 0.70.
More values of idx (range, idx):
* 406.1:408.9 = 0.30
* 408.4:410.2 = 0.69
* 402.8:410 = 0.76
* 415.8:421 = 0.26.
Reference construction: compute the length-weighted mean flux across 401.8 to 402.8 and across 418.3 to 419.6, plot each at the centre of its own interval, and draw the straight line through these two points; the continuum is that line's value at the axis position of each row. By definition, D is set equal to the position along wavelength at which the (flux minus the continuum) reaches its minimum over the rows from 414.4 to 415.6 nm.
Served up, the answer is 414.896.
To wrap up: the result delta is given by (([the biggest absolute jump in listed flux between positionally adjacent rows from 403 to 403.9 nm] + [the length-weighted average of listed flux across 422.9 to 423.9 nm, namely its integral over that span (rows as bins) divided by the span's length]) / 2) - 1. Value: 9.0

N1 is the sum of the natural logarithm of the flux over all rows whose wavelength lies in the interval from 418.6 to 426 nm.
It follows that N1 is 108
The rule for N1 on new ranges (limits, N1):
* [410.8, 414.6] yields 56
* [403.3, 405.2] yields 29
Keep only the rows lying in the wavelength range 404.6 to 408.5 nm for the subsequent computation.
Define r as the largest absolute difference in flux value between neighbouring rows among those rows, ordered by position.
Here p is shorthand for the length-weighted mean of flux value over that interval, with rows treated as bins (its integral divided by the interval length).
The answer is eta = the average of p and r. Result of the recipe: 11.2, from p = 16.9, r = 5.4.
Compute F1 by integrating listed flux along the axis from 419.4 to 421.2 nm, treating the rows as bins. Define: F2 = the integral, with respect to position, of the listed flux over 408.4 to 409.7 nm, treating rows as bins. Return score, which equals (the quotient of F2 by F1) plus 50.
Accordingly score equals 50.7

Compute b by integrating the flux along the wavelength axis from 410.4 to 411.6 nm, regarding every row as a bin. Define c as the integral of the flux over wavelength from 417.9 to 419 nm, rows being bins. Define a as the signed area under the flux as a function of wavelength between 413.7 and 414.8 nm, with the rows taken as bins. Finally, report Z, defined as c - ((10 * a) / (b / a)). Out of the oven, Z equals -179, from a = 19.0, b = 18.3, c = 18.9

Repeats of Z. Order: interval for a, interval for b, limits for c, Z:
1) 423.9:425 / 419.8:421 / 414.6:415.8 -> -161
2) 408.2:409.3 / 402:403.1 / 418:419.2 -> -179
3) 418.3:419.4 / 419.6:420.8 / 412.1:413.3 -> -156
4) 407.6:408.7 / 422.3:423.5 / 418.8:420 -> -155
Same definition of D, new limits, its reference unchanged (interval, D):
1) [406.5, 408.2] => 407.887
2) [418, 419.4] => 419.121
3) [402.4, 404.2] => 404.147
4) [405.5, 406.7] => 405.639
